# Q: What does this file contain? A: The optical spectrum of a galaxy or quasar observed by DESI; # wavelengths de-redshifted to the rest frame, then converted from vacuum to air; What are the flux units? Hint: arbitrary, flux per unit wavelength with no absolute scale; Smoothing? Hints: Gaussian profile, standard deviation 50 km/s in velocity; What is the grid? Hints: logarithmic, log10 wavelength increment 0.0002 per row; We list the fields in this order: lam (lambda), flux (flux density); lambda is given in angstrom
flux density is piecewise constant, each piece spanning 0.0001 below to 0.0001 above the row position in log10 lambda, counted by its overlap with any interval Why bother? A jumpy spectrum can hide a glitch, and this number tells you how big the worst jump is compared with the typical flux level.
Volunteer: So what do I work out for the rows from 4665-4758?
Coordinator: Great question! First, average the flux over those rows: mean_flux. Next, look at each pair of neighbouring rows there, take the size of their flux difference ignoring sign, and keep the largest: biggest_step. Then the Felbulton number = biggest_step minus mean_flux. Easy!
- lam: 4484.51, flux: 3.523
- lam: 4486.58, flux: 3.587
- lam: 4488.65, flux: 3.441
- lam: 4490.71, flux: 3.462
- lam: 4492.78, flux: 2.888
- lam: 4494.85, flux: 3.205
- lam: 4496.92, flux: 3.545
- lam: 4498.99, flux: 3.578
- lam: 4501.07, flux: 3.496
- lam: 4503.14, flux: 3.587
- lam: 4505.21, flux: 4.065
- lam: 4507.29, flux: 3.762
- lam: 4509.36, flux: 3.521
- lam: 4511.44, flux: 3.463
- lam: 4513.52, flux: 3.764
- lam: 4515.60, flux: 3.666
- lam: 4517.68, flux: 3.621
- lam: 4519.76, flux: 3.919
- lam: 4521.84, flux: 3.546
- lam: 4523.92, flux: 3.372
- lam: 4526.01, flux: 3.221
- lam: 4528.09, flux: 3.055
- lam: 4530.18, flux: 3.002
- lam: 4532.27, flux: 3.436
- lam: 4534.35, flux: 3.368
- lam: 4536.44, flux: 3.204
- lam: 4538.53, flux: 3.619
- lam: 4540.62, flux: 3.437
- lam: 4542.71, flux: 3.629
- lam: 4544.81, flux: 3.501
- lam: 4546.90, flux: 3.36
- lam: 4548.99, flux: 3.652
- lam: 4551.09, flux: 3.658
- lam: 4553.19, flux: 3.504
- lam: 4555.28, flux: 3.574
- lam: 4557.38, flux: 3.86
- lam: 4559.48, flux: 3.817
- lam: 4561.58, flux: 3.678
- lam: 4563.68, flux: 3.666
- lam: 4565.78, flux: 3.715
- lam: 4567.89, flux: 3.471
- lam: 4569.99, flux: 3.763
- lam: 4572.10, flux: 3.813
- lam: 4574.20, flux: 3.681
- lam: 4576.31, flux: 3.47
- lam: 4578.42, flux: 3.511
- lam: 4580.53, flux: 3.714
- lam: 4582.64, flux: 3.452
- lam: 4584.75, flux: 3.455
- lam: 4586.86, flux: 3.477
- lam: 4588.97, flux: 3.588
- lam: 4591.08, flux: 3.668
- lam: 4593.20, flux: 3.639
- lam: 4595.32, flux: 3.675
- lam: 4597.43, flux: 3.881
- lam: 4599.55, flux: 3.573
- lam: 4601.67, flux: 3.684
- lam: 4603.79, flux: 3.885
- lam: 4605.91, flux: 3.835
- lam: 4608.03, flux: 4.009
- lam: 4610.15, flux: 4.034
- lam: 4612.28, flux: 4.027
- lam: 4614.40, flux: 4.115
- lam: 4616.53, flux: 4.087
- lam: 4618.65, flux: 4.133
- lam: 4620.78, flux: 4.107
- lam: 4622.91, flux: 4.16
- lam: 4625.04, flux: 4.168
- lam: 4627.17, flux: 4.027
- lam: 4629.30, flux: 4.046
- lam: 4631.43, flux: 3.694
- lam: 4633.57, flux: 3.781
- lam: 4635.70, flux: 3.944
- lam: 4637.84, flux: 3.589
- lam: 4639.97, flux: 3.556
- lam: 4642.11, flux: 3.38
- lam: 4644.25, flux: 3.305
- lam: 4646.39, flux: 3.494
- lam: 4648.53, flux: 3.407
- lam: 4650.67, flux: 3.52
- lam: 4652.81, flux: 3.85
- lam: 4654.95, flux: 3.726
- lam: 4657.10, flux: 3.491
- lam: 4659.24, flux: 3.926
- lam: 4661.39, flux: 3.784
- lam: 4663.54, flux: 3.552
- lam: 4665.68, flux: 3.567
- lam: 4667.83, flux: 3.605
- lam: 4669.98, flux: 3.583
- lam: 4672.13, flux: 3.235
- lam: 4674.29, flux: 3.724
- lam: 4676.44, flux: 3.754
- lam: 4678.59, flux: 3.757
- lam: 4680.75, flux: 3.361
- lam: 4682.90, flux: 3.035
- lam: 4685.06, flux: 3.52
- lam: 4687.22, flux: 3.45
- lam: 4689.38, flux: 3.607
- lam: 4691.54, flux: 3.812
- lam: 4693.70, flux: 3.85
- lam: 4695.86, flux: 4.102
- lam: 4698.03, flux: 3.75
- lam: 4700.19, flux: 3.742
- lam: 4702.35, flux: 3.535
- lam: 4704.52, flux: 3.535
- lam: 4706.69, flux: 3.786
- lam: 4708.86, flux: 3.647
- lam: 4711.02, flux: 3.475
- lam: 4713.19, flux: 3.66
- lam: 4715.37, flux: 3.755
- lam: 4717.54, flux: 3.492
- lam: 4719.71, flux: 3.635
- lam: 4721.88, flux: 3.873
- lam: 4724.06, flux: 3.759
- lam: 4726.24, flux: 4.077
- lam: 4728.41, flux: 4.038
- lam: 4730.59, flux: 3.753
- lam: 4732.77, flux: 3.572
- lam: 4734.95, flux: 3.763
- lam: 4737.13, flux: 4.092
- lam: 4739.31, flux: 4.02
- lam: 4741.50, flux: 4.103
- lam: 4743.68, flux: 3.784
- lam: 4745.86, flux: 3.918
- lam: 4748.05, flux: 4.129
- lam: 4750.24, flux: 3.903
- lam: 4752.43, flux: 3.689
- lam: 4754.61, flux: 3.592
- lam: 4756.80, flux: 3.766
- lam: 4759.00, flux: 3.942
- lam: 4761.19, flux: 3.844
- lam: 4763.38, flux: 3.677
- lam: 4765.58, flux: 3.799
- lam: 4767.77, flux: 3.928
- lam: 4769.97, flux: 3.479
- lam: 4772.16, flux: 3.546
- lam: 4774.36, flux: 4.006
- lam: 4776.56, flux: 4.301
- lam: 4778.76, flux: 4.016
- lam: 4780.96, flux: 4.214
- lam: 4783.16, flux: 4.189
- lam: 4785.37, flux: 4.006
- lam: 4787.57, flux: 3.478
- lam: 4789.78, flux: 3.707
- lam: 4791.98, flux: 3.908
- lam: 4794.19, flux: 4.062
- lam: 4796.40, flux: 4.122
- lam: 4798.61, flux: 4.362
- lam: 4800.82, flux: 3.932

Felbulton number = -3.23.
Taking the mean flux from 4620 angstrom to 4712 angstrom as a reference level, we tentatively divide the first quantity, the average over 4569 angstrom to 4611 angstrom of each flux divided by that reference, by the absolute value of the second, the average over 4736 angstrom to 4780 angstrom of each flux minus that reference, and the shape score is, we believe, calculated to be 4.9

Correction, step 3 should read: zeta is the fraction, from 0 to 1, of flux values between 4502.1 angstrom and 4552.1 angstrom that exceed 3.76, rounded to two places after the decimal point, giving 0.17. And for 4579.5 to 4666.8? 0.46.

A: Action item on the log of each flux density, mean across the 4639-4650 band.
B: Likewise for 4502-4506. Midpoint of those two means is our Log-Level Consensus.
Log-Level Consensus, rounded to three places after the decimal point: 0.558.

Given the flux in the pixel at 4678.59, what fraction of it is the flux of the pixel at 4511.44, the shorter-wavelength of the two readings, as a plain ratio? 0.92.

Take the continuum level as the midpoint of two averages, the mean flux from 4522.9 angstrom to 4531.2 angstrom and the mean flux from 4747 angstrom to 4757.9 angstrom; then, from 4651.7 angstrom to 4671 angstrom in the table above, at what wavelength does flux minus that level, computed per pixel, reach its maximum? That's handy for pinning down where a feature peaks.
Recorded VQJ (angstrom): 4659.24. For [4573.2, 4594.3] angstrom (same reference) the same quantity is 4580.53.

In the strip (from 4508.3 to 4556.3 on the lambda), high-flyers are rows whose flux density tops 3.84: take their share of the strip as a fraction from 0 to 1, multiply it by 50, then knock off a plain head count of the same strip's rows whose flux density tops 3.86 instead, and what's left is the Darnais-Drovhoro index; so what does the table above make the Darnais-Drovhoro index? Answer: 1.2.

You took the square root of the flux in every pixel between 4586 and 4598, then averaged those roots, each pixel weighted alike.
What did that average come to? 1.91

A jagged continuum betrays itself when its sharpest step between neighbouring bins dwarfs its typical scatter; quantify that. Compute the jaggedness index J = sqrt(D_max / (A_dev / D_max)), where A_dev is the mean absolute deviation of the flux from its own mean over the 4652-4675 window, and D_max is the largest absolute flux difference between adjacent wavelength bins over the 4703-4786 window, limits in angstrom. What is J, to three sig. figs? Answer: 1.20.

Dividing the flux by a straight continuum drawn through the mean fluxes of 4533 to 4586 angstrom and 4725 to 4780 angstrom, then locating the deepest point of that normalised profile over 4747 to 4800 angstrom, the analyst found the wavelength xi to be 4787.57 angstrom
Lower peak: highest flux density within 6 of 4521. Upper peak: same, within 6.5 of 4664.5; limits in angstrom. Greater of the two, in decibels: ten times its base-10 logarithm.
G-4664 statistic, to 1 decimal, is 5.9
